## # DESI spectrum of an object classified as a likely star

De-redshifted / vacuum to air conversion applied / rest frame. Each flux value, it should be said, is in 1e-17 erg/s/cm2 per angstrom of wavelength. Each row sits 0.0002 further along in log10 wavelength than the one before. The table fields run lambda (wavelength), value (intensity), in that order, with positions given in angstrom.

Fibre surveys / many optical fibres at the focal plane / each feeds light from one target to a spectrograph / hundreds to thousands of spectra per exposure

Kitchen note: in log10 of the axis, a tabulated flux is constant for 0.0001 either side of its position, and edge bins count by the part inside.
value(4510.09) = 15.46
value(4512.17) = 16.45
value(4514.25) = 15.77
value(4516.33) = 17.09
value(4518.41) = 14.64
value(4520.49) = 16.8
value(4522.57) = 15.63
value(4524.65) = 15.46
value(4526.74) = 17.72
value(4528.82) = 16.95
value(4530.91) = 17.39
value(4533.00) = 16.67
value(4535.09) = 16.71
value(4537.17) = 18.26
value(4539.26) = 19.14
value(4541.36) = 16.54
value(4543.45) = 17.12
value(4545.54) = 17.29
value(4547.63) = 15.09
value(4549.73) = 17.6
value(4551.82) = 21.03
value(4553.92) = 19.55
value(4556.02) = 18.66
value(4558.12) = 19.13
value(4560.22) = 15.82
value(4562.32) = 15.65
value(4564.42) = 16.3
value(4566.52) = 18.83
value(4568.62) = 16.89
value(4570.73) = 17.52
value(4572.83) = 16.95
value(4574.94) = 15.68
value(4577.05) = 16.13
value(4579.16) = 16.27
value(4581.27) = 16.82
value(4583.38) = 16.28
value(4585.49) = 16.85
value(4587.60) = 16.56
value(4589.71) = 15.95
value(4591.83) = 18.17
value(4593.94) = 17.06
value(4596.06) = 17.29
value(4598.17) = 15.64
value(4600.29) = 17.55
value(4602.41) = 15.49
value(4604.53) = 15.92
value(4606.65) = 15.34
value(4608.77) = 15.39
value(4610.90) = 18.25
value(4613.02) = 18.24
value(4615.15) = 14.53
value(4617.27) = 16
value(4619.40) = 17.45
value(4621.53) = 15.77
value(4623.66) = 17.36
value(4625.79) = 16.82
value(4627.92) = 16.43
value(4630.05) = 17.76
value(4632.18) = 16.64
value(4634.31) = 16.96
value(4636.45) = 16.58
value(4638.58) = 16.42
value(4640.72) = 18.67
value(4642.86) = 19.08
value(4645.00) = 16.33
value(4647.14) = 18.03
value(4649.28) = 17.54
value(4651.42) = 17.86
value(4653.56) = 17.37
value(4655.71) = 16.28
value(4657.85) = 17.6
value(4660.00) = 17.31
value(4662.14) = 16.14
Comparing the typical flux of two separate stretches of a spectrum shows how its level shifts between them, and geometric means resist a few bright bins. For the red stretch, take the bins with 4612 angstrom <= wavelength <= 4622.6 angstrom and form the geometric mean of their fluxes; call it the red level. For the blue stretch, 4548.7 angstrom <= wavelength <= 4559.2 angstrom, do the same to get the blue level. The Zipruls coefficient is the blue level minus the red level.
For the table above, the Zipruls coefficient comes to 2.8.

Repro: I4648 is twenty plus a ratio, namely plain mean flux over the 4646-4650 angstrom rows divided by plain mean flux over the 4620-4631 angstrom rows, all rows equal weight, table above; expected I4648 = 21.06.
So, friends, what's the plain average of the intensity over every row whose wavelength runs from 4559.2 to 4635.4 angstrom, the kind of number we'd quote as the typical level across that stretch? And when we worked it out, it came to 16.6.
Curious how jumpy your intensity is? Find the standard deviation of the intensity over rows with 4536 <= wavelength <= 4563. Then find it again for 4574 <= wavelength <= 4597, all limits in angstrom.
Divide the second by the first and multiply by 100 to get 40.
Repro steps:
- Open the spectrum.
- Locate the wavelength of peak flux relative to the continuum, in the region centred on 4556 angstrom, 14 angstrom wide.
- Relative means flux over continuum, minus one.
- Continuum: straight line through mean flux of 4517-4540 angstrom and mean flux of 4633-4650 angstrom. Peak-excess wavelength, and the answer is 4551.82 angstrom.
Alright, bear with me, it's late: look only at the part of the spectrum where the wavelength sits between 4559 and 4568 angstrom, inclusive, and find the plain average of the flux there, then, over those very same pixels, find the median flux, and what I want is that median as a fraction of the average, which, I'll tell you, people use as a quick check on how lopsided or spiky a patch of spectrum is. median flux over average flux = 0.96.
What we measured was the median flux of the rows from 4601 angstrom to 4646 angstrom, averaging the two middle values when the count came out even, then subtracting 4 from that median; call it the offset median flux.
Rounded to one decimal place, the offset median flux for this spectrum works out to 12.6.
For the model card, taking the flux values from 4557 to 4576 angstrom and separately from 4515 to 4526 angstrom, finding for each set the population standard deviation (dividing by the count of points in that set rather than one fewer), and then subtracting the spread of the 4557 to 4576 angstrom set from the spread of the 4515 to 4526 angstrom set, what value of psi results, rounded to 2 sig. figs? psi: -0.33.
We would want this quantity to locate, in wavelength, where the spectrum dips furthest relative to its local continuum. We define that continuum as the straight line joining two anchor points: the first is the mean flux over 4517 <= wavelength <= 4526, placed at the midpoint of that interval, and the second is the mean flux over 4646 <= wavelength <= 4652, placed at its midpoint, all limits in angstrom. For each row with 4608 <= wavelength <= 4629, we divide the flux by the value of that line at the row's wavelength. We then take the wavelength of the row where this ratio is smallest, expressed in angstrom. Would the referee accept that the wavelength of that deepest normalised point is 4615.15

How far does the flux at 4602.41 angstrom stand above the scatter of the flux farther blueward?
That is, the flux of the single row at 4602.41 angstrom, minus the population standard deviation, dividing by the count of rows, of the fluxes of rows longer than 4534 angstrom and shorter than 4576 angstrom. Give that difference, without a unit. 14.0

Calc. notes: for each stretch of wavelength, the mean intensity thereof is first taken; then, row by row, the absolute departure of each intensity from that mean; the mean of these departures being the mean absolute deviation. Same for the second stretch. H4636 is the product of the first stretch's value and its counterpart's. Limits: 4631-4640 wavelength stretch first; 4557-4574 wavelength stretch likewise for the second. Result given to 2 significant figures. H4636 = 0.16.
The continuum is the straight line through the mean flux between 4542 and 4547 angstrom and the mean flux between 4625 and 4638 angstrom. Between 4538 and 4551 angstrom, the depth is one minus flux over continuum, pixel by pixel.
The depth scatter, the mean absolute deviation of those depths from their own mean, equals 0.05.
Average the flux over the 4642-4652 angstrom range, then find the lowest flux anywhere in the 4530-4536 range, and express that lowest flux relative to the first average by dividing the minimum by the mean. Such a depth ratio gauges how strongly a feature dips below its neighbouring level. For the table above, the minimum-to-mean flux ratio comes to 0.94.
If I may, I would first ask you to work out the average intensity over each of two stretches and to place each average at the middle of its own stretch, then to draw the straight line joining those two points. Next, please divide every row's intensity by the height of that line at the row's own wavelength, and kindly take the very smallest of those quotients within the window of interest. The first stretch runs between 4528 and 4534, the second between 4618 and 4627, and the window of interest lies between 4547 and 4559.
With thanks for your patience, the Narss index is 0.89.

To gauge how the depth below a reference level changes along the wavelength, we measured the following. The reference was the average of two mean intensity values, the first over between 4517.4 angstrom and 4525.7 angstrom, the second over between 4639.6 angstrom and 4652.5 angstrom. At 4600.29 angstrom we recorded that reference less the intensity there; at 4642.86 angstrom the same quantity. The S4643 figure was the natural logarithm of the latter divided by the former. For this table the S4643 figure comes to 1.1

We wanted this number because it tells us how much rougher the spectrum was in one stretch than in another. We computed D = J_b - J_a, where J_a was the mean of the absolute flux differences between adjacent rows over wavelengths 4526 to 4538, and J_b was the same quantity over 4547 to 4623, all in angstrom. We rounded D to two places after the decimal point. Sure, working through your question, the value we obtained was 0.57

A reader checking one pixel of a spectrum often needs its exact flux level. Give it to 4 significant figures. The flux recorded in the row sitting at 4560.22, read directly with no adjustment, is 15.82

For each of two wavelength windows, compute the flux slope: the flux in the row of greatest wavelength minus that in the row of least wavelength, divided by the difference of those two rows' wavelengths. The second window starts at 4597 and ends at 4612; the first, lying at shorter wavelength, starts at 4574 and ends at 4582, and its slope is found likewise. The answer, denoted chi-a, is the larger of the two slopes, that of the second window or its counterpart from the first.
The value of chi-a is 0.21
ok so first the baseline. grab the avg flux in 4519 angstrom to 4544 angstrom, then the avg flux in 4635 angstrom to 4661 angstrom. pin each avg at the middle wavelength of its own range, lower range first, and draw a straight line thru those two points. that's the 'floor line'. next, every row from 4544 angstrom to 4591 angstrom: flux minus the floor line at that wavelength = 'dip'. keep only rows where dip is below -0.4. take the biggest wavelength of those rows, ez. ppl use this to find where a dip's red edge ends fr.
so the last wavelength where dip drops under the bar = 4589.71 angstrom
